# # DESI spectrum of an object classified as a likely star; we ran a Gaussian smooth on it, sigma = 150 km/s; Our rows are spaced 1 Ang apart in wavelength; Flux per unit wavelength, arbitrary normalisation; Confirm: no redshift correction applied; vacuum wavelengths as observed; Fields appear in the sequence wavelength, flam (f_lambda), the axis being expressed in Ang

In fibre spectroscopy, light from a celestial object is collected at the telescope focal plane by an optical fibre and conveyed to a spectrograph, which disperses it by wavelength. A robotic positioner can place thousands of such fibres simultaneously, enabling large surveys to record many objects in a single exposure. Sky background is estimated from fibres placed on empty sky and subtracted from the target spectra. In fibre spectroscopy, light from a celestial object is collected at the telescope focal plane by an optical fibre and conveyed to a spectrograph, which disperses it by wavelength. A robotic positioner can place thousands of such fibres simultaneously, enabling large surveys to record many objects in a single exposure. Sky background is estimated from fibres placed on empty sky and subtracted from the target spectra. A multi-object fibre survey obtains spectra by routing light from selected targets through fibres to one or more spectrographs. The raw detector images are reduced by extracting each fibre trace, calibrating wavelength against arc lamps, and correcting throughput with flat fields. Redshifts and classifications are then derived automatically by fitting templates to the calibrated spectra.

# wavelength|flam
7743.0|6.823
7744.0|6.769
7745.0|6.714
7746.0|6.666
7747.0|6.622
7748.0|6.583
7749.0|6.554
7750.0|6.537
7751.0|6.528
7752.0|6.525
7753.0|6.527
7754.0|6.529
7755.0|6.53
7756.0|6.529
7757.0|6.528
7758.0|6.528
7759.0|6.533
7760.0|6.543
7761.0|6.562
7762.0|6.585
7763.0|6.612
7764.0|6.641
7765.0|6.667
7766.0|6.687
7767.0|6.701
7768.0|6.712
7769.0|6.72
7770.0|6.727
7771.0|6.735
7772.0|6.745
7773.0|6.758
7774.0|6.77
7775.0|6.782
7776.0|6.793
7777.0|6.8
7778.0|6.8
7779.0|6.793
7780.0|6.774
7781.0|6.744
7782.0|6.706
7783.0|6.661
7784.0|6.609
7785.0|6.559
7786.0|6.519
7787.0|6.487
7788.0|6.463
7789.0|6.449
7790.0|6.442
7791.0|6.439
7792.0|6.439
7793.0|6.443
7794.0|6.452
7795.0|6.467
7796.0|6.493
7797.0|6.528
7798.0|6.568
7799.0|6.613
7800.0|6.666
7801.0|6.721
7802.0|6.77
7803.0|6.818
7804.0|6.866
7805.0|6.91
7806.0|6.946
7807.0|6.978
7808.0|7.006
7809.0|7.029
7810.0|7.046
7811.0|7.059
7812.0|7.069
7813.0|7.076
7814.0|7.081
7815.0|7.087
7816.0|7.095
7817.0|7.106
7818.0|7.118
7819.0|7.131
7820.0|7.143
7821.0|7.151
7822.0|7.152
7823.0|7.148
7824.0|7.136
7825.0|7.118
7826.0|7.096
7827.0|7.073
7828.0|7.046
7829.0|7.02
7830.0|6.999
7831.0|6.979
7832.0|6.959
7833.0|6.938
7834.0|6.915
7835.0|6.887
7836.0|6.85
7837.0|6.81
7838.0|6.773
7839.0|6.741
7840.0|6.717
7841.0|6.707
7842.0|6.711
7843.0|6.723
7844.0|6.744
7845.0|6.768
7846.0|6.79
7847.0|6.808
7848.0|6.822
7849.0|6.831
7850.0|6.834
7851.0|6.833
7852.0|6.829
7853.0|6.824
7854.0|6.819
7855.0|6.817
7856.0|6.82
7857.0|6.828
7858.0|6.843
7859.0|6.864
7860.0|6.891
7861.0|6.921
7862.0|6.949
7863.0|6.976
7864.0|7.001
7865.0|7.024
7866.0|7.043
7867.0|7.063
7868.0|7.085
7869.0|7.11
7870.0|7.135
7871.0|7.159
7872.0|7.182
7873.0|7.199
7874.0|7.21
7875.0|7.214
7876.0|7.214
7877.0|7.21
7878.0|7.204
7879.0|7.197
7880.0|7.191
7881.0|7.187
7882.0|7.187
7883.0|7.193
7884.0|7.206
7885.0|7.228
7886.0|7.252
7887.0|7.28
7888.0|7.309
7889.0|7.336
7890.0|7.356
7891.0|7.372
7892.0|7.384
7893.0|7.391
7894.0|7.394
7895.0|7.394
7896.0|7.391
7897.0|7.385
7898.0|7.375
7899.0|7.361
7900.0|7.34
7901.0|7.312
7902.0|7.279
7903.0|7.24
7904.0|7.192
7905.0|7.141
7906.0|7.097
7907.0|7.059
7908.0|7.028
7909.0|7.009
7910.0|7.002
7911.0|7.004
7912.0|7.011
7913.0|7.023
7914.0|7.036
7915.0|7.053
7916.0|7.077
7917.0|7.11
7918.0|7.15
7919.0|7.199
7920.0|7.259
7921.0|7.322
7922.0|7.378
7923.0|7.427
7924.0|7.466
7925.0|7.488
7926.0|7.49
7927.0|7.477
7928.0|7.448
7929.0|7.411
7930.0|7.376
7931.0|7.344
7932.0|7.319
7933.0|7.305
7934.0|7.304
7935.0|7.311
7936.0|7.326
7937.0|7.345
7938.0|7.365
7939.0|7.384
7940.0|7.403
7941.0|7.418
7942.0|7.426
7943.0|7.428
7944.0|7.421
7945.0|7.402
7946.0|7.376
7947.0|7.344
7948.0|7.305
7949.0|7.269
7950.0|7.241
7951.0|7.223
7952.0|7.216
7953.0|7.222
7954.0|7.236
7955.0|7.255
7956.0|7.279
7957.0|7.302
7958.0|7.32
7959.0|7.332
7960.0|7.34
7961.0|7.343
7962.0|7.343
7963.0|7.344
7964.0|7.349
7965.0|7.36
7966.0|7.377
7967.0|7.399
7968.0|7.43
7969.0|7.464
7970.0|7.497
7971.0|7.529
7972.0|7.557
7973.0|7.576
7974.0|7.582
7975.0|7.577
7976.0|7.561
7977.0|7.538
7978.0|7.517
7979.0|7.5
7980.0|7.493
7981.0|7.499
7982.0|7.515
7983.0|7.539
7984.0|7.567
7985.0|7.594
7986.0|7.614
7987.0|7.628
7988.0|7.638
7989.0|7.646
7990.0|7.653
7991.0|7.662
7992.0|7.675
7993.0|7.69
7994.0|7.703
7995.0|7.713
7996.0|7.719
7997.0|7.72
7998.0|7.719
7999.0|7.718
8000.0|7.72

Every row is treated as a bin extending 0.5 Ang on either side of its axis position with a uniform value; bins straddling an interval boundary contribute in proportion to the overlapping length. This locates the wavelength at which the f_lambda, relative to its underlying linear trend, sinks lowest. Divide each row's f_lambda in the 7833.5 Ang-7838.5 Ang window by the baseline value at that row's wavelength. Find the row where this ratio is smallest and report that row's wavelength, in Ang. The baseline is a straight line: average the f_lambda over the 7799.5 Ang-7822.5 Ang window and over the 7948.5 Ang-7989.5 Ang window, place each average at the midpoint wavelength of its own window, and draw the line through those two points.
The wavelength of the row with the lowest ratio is 7838.0 Ang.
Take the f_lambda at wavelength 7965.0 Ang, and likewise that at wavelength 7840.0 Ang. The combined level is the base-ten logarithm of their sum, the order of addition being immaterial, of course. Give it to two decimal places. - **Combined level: 1.15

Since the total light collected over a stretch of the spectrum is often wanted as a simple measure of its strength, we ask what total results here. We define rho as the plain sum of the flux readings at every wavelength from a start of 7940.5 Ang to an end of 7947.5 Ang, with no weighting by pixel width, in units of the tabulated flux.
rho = 51.8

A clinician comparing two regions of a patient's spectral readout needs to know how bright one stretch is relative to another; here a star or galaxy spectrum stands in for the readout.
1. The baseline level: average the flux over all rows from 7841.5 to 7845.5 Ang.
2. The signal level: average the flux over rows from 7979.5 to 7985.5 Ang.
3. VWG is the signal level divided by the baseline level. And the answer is 1.12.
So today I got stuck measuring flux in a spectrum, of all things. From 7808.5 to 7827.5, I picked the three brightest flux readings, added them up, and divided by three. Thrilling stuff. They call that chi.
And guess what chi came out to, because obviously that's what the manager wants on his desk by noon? 7.15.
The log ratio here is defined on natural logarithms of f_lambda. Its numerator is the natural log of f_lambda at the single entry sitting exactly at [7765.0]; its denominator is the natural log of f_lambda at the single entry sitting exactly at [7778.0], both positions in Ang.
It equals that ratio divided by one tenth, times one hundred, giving 990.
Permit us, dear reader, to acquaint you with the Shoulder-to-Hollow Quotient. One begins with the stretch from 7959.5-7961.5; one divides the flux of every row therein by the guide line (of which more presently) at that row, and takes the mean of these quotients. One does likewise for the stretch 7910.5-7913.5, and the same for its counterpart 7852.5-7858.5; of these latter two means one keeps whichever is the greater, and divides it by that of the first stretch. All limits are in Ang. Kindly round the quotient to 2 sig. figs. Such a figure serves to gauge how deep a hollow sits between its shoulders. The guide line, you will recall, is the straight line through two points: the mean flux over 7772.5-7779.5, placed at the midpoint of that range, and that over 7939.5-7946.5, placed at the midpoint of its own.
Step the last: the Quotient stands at 0.98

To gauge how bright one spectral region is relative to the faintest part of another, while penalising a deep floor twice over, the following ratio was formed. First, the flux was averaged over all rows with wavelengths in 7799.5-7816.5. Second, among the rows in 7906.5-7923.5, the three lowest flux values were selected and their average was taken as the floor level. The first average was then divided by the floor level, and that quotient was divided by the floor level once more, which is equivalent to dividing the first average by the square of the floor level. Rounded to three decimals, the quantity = 0.142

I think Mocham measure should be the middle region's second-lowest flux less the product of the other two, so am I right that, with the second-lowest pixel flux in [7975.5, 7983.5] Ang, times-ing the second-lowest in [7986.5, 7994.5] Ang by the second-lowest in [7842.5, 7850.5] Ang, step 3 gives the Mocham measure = -44.0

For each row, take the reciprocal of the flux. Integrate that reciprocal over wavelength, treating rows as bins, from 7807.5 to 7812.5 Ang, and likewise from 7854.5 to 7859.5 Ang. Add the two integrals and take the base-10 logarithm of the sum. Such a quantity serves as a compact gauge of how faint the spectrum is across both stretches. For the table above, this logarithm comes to 0.159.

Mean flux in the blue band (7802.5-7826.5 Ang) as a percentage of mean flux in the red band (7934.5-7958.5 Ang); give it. 96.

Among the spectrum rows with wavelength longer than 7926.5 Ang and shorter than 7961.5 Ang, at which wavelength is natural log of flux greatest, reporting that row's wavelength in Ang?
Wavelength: 7927.0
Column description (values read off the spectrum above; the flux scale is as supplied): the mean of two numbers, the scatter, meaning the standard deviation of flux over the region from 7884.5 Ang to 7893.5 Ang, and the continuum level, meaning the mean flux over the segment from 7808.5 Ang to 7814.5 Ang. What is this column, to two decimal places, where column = 3.56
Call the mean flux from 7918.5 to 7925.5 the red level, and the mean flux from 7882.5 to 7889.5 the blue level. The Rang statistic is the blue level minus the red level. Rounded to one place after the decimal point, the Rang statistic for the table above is -0.1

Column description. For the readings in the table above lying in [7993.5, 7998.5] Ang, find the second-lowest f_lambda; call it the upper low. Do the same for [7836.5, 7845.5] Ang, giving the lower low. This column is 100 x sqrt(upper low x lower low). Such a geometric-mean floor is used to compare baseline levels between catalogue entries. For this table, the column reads 719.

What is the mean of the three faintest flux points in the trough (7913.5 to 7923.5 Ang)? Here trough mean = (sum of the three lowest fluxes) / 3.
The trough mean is 7.1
